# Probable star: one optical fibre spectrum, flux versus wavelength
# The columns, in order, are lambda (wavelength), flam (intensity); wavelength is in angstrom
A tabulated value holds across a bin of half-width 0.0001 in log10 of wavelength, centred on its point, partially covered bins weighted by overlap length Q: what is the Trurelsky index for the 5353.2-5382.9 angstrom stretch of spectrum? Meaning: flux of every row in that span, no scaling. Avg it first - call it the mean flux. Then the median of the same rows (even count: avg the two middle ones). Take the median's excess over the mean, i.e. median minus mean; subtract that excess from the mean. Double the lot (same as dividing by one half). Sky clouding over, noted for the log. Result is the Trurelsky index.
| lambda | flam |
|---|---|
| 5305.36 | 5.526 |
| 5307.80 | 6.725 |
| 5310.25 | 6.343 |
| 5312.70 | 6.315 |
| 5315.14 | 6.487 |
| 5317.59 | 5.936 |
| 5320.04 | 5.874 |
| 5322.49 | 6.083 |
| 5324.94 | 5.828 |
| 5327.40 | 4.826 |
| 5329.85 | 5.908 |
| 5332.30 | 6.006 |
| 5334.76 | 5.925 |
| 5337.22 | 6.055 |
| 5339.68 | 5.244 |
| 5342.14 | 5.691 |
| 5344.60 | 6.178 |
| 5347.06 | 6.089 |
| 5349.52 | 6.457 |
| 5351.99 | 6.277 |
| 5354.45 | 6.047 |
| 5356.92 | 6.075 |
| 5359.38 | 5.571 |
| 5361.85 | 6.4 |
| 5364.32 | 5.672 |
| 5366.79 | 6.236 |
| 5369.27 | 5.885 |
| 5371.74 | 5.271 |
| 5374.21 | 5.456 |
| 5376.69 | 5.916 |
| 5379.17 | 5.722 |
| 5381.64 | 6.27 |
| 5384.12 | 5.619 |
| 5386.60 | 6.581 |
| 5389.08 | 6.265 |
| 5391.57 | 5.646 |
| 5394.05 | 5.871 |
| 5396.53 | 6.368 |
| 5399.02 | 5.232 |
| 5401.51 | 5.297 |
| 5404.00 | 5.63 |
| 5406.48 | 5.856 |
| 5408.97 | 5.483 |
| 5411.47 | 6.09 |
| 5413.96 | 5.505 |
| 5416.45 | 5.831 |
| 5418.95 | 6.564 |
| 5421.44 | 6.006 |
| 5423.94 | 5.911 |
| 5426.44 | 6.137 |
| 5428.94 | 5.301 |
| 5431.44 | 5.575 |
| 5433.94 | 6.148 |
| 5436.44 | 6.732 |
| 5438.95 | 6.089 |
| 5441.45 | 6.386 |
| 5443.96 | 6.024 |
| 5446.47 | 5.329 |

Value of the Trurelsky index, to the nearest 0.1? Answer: 11.7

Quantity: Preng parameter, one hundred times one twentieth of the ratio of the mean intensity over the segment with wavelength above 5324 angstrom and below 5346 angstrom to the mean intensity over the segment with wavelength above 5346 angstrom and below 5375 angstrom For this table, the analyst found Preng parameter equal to 4.82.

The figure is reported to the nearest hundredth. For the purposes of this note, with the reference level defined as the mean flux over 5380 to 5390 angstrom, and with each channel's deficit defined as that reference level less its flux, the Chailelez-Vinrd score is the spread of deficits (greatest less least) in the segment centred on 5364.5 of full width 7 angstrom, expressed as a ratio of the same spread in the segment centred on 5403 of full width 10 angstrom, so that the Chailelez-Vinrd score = 1.17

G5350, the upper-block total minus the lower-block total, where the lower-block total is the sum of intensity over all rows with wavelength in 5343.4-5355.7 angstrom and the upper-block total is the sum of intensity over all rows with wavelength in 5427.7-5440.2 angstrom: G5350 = -1.2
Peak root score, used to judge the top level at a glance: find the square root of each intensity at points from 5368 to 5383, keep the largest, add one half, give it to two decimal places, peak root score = 3.00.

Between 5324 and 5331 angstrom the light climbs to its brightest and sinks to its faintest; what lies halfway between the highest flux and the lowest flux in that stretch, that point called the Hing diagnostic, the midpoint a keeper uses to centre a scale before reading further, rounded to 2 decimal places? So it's 5.37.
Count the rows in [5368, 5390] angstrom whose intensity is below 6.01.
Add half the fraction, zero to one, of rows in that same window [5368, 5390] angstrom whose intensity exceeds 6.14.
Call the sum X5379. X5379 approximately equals 6.2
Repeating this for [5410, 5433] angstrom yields 6.1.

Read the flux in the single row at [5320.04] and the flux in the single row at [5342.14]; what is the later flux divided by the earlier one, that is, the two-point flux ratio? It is 0.97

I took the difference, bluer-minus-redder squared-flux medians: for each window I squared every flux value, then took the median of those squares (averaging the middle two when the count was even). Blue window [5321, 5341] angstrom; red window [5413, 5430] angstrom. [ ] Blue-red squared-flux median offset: 0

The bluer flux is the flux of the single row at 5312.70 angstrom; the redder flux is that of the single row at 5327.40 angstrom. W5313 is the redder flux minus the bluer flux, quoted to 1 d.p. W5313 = -1.5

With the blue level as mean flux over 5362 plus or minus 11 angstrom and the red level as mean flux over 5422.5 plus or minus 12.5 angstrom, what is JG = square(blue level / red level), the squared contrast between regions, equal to 1.01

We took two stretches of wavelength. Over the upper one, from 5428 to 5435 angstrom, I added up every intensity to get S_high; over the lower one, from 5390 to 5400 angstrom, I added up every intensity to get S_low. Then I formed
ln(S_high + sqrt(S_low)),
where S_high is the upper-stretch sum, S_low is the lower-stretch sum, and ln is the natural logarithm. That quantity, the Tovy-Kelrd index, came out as 3.1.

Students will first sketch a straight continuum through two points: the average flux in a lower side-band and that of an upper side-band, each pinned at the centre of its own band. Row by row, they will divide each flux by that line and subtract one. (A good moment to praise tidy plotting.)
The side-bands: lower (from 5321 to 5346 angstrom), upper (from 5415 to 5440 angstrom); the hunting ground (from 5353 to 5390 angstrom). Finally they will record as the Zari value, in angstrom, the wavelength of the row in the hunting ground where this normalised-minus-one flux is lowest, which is 5371.74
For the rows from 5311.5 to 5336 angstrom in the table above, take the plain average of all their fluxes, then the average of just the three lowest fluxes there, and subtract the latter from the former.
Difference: 0.409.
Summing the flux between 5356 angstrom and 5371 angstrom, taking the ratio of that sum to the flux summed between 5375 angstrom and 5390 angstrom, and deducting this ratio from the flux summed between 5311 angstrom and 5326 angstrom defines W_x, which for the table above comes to 35.5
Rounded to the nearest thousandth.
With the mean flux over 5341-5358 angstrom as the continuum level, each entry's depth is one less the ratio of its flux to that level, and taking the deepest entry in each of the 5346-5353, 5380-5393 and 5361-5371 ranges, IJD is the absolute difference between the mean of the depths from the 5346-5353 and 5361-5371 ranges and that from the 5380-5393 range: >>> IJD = 0.043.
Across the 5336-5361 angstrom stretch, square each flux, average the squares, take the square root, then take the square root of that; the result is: 2.45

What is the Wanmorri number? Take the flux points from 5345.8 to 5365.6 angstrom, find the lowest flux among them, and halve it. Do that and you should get 2.79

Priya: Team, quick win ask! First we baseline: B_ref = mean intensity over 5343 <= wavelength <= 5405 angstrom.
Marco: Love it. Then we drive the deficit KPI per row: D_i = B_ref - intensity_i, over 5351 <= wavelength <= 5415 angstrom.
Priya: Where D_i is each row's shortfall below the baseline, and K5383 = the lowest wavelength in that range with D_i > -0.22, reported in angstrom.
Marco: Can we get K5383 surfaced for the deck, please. 5354.45 angstrom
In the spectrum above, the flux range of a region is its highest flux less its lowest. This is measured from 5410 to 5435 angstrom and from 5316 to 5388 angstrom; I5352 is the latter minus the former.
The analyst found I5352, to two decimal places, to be 0.49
